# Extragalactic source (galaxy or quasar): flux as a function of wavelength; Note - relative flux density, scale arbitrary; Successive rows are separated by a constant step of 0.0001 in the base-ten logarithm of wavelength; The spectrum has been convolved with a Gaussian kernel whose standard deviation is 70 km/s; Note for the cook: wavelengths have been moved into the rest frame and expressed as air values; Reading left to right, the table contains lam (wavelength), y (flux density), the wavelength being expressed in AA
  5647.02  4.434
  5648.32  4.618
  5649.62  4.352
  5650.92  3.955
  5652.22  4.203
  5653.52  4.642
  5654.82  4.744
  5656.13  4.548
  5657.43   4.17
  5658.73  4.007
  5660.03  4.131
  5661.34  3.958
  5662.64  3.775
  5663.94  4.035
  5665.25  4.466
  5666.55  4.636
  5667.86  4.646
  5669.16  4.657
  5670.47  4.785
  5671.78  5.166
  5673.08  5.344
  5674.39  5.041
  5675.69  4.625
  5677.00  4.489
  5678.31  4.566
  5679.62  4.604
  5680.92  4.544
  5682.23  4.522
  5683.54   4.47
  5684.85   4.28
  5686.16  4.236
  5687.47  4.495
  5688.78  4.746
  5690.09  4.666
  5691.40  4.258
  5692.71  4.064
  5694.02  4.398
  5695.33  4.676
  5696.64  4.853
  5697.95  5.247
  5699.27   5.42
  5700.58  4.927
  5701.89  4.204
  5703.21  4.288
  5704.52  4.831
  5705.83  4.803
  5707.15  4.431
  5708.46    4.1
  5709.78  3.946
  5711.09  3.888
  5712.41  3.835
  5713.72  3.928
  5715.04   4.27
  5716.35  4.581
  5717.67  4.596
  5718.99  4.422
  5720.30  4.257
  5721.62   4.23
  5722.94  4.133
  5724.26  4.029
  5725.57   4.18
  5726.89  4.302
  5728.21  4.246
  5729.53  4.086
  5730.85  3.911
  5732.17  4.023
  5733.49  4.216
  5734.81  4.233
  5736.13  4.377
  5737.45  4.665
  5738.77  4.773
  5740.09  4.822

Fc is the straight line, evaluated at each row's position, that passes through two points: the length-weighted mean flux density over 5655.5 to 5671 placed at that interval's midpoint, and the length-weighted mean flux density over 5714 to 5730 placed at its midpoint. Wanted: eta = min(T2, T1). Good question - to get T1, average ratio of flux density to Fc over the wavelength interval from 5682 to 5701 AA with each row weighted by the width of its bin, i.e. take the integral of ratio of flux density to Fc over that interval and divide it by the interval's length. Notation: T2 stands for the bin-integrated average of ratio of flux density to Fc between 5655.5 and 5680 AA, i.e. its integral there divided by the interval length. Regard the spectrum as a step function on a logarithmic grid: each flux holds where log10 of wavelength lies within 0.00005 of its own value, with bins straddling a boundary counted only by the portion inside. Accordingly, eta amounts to 1.05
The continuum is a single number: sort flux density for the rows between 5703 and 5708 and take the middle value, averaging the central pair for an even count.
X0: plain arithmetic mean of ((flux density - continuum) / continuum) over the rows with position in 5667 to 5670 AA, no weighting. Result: 0.01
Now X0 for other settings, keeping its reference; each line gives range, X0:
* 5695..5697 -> 0.03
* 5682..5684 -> -0.03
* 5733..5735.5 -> -0.09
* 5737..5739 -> 0.02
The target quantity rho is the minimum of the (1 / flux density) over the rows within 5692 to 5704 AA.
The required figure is 0.185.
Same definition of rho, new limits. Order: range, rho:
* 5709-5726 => 0.218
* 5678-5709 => 0.185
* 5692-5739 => 0.185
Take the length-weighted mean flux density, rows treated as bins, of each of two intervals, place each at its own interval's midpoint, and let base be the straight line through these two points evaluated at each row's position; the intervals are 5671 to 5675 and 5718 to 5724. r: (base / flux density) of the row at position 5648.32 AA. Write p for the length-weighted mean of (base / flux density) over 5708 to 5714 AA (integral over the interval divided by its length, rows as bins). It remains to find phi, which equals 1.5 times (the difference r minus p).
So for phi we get 0.13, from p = 1.1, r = 1.22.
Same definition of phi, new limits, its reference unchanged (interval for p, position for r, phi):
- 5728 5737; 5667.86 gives 0.24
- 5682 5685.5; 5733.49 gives -0.26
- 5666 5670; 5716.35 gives -0.27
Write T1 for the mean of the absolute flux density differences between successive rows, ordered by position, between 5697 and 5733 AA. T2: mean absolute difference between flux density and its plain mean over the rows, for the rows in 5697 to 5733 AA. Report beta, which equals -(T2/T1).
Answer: -1.59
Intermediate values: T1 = 0.20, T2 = 0.31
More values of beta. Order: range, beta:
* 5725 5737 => -0.92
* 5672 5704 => -1.22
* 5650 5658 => -0.98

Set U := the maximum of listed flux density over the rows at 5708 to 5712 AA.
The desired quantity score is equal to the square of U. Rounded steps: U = 4.1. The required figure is 16.8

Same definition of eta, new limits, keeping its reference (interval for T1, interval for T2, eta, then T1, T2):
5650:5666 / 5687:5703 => 0.98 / 0.98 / 1.08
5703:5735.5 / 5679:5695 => 0.99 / 0.99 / 1.03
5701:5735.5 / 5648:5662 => 0.99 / 0.99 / 0.99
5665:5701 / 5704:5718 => 1.00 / 1.09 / 1.00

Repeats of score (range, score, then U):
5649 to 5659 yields 22.5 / 4.744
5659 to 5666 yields 19.9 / 4.466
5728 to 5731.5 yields 18.0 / 4.246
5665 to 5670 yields 21.7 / 4.657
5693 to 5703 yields 29.4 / 5.42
